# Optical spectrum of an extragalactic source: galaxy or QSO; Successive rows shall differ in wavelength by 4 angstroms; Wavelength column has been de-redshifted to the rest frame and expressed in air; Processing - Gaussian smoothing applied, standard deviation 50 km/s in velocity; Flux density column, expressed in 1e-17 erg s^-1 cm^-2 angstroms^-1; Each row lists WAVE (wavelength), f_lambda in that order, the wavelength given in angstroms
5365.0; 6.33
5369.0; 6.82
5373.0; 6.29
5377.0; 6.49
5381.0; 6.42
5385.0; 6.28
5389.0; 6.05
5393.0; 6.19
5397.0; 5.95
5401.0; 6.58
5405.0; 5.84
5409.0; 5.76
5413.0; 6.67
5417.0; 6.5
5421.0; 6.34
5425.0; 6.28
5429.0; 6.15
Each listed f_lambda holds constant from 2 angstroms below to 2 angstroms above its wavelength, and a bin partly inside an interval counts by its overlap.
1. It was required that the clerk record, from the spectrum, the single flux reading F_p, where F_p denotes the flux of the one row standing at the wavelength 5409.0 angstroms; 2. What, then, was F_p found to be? 5.76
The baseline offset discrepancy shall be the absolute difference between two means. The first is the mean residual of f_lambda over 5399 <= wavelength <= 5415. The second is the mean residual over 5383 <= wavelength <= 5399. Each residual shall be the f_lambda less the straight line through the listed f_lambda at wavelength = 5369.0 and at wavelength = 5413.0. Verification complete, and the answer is 0.15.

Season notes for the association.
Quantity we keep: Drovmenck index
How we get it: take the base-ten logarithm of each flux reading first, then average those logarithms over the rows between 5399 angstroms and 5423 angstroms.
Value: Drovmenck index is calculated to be 0.797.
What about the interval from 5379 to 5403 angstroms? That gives 0.795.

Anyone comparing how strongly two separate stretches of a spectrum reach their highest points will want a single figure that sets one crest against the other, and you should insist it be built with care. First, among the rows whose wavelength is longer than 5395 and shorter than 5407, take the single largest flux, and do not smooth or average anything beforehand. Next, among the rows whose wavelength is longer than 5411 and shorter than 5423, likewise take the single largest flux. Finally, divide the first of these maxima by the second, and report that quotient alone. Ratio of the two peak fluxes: 0.99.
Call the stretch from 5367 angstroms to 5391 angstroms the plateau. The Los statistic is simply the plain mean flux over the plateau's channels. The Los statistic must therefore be 6.39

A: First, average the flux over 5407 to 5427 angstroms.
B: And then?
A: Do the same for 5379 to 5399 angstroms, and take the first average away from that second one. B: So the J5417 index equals -0.13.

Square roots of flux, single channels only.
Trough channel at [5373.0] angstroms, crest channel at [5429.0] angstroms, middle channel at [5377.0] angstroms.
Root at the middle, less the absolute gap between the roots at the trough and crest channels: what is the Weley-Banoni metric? 2.52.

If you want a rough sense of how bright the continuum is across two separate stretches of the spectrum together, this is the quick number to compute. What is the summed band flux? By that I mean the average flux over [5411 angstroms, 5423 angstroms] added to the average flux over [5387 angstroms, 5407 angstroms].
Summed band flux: 12.6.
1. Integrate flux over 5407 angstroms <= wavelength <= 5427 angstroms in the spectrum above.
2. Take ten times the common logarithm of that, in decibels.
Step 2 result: 21.0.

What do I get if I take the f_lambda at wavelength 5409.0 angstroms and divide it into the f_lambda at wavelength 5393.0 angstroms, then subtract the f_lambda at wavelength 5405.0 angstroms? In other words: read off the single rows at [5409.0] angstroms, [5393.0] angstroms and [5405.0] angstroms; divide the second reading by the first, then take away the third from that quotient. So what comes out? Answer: -4.77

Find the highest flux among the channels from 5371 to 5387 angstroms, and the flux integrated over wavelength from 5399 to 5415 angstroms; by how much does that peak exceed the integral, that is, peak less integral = -92.9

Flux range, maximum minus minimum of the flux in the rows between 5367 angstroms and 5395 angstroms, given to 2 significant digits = 0.77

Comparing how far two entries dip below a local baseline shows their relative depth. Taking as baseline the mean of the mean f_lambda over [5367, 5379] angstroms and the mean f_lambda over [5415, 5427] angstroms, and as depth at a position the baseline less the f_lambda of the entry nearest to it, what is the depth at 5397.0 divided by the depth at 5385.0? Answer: 3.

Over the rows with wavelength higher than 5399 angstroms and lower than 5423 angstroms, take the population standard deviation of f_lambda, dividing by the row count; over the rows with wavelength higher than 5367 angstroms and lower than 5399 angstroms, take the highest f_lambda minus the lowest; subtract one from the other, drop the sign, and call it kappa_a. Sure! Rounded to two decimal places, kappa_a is 0.51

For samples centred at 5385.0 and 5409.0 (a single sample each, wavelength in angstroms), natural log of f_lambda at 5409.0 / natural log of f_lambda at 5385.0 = 0.95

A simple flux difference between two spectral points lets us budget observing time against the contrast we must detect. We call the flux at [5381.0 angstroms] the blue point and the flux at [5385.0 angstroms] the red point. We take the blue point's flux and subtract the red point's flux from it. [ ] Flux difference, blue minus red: 0.14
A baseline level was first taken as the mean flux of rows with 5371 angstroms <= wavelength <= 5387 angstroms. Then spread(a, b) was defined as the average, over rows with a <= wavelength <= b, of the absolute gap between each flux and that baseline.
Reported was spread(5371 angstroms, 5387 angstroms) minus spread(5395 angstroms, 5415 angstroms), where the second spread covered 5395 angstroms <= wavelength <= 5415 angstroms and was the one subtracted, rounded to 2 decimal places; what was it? -0.33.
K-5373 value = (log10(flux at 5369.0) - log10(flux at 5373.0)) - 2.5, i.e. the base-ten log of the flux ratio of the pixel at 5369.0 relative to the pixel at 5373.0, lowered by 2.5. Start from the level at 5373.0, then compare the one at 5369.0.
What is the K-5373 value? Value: -2.46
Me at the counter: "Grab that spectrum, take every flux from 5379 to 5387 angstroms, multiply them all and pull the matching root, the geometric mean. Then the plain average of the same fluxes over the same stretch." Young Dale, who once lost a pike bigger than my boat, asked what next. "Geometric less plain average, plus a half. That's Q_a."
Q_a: 0.500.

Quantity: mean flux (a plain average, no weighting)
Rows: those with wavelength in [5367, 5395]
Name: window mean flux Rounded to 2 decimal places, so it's 6.36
